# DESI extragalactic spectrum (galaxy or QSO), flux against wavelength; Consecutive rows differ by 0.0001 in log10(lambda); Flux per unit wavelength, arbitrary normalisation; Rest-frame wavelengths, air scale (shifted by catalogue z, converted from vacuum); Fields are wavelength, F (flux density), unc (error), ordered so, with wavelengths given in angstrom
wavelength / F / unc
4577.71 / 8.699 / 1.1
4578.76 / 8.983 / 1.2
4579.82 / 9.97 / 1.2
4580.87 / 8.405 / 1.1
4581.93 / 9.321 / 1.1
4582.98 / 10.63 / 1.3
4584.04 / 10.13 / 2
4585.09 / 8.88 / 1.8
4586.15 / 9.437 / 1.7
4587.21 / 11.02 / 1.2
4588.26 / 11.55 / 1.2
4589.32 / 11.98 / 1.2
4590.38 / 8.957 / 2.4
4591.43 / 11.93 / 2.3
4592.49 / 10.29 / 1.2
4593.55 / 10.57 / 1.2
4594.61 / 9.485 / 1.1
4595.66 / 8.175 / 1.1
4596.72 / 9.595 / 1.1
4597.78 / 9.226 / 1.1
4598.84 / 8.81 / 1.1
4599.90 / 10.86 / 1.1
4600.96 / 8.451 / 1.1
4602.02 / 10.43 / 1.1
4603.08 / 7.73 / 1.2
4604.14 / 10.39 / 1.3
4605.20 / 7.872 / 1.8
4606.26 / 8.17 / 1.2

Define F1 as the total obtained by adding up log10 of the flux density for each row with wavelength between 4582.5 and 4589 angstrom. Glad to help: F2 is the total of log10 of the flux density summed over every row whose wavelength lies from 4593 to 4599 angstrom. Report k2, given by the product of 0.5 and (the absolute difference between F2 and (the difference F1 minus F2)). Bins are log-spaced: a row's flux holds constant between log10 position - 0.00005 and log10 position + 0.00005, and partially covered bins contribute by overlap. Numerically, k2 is 2.78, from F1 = 6.06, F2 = 5.81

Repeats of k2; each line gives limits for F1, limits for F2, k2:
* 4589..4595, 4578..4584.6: 2.82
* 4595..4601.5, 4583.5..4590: 3.23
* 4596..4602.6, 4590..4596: 3.02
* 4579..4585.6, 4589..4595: 3.18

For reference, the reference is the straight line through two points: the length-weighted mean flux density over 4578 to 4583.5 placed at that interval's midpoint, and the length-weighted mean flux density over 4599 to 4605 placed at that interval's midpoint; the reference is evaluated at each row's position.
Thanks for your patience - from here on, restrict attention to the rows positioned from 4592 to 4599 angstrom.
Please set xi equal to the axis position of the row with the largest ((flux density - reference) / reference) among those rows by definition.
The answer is 4593.55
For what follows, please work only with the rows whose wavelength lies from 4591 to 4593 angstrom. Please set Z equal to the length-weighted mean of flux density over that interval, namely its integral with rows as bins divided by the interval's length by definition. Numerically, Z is 11.1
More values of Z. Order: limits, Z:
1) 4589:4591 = 10.4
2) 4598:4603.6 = 9.3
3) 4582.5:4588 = 10.1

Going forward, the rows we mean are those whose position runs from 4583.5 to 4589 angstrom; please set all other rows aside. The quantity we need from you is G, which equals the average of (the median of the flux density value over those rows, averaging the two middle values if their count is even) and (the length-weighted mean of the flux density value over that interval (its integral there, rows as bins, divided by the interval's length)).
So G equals 10.2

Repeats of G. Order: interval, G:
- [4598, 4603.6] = 9.0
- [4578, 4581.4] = 9.0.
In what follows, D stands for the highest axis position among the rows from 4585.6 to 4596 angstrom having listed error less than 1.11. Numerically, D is 4595.66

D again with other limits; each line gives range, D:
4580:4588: 4581.93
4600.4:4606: 4602.02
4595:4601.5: 4600.96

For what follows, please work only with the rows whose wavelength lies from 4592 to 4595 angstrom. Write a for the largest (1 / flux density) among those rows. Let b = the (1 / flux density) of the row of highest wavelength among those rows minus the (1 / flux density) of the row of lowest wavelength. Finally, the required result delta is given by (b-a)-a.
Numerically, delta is -0.203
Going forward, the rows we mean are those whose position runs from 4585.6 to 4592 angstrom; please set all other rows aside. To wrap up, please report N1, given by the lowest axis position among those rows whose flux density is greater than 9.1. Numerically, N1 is 4586.15 angstrom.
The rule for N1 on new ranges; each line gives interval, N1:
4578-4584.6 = 4579.82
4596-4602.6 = 4596.72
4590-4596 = 4591.43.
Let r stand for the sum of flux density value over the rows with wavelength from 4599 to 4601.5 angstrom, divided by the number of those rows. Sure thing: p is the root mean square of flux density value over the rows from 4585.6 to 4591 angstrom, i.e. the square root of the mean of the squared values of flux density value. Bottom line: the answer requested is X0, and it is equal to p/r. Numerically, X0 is 1.10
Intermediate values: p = 10.7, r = 9.7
